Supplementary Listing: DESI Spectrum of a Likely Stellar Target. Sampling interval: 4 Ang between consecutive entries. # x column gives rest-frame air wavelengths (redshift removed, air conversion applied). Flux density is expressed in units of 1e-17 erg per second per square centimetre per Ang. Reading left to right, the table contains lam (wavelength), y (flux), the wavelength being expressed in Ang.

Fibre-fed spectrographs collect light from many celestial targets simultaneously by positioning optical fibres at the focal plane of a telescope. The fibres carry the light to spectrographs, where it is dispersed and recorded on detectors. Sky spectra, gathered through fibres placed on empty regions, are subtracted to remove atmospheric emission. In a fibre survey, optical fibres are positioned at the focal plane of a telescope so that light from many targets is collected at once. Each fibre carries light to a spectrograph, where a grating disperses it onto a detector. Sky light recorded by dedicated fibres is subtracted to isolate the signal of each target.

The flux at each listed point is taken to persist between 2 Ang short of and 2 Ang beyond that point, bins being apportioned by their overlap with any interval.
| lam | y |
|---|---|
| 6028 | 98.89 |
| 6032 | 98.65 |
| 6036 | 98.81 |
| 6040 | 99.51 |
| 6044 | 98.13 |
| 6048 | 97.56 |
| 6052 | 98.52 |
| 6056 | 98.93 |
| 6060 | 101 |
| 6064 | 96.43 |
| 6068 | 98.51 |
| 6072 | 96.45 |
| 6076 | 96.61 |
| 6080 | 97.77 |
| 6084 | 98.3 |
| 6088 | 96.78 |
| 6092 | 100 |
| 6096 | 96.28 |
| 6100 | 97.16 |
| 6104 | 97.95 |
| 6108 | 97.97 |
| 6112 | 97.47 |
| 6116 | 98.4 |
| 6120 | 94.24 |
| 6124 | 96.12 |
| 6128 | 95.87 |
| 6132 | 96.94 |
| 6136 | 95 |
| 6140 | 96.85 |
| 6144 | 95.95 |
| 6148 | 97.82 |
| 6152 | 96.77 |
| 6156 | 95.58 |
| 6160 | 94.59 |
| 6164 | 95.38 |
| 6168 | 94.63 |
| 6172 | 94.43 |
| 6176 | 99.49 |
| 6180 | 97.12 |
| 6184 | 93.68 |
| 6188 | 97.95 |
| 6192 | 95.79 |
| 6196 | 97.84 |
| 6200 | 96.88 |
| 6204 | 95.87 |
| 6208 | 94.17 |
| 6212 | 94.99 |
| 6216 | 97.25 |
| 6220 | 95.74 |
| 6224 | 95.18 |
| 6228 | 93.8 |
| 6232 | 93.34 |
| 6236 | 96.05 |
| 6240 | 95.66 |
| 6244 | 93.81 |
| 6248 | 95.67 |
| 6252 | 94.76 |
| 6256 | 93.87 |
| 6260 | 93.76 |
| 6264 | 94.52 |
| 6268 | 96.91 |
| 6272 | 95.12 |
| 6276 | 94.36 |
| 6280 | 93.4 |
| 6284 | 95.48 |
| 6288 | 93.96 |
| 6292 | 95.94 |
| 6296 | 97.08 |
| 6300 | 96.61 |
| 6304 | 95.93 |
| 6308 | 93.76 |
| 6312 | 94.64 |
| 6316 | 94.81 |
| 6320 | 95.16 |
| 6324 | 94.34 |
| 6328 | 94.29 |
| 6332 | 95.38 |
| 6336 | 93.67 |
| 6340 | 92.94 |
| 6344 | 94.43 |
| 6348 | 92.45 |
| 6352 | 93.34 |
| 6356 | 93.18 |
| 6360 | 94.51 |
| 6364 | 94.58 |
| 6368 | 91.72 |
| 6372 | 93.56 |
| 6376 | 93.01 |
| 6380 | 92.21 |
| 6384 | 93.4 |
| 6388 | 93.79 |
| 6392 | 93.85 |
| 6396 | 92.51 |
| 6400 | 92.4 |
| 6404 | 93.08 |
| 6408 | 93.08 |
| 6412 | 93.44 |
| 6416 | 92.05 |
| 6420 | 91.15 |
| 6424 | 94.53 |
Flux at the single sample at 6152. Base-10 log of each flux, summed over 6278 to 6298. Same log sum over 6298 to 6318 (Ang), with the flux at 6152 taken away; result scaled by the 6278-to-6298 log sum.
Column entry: -8.78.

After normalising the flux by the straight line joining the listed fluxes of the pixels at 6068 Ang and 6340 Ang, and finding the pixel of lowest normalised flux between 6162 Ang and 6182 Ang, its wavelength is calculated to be 6172 Ang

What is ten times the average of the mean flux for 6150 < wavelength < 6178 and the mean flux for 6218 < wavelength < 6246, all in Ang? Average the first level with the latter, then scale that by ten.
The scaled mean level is 953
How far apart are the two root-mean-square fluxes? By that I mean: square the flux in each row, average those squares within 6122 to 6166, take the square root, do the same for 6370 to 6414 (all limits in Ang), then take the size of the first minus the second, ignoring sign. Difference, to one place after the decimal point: 3.0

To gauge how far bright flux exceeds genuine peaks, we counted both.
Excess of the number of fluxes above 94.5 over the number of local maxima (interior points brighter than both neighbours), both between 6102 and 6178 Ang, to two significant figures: 10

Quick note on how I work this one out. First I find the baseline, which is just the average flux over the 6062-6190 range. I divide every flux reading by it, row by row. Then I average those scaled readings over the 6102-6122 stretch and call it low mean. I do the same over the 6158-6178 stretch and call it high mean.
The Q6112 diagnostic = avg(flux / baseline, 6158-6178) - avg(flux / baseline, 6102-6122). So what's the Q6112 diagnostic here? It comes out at -0.016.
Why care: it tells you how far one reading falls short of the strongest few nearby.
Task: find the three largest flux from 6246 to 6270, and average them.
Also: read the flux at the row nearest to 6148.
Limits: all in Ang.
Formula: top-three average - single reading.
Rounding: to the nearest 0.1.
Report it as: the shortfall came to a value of -2.0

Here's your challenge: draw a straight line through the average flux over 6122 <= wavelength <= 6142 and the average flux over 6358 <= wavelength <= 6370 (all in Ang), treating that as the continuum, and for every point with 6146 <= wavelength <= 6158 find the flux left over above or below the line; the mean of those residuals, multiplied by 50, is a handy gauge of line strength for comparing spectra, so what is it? 39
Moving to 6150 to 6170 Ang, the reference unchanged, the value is -23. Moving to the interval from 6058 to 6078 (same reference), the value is 47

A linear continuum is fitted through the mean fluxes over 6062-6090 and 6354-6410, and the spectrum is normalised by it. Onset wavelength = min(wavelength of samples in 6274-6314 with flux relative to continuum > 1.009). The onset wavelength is 6284 Ang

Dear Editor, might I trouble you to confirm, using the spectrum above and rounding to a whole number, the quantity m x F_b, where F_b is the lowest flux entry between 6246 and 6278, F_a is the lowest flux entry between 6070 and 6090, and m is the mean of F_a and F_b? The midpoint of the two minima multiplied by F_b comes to 8917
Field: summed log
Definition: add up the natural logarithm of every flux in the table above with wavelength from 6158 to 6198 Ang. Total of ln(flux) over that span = 45.65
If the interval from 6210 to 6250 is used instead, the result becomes 45.55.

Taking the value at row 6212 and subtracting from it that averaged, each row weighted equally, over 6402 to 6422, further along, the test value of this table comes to 2.4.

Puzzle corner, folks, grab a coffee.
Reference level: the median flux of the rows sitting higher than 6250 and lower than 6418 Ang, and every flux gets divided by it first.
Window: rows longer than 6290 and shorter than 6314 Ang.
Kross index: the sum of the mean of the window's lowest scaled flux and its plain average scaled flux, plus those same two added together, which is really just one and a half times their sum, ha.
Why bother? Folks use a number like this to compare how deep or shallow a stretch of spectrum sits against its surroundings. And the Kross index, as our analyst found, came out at 3.03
